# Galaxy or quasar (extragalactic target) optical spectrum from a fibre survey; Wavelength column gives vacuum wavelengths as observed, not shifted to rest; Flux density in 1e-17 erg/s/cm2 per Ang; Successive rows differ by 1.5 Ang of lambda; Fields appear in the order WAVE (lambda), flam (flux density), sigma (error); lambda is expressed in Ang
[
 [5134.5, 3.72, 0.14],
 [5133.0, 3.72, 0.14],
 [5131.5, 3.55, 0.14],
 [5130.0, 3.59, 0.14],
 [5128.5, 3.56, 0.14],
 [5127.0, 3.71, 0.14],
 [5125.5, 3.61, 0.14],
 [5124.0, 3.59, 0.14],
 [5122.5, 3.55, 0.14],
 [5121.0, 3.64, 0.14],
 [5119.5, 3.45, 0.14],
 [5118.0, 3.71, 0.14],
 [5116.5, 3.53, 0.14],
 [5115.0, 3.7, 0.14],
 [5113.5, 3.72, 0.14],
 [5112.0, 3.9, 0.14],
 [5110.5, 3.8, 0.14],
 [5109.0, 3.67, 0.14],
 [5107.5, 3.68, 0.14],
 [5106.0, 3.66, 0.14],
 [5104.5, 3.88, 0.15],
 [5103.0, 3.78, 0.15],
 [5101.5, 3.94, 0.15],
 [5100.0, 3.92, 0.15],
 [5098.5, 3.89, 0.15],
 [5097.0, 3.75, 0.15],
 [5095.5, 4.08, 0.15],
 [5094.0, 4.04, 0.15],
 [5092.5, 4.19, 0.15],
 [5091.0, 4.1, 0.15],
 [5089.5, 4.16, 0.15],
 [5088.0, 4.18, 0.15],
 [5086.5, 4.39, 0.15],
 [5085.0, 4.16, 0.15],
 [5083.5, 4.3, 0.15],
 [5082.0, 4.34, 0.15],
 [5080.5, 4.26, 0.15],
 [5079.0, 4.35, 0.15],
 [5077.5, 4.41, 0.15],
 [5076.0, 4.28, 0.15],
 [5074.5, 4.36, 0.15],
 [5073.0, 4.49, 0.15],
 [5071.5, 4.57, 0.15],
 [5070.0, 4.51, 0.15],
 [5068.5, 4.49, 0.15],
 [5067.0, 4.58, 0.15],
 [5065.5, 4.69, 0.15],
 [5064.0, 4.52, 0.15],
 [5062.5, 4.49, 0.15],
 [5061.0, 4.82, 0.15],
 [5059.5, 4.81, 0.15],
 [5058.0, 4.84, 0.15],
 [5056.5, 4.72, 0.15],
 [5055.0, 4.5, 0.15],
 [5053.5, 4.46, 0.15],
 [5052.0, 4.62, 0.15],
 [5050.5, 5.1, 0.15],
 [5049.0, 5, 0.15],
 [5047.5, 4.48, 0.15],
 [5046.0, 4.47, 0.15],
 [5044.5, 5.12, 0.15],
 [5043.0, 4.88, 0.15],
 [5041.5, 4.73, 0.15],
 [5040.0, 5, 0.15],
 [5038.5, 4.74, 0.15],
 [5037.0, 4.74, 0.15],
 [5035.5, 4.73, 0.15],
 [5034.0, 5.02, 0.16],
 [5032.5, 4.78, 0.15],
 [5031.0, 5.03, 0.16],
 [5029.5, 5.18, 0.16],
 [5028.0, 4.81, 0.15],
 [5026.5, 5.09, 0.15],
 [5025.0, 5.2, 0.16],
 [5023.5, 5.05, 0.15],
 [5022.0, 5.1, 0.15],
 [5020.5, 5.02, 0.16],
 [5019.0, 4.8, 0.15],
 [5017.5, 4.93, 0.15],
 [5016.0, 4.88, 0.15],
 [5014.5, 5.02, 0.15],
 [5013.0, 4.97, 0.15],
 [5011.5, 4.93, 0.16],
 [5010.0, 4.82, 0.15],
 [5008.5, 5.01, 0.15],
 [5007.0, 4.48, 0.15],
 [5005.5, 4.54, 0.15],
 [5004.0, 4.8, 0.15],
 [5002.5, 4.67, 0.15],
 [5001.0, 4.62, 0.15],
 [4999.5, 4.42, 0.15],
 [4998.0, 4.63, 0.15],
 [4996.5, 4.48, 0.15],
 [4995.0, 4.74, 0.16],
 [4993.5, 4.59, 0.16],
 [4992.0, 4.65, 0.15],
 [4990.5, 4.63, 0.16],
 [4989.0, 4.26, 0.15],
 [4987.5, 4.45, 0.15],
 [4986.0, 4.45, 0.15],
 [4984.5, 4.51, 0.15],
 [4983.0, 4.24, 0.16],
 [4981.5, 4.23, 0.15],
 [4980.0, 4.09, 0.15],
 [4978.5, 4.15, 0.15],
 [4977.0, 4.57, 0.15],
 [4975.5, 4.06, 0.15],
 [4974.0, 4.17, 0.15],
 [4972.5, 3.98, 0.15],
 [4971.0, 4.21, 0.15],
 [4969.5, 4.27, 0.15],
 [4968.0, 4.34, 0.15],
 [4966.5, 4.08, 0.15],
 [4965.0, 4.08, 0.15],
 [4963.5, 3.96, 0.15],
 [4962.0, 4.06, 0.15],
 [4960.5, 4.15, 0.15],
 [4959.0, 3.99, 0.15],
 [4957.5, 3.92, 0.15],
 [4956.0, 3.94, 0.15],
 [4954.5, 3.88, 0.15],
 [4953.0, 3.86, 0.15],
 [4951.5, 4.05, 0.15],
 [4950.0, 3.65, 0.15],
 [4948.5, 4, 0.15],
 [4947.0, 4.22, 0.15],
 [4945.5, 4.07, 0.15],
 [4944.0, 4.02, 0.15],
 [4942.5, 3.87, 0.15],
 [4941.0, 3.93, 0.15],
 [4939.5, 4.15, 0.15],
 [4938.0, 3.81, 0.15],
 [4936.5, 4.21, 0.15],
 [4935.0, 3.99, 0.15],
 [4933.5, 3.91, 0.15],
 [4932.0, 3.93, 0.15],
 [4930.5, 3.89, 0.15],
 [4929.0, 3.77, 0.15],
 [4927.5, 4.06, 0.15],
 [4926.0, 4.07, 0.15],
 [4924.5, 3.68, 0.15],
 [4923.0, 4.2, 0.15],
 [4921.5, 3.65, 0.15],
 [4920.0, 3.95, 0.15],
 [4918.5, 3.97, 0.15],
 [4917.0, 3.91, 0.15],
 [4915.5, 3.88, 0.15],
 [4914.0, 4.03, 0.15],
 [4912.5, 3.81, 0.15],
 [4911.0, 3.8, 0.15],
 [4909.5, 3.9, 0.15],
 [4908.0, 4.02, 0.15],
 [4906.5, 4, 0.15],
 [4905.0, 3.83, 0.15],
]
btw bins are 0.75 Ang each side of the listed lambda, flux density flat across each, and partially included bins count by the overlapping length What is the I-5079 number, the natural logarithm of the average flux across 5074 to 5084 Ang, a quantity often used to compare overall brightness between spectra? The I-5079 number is 1.47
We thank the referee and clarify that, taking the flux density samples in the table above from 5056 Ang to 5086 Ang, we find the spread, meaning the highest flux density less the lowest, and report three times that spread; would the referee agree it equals 2.0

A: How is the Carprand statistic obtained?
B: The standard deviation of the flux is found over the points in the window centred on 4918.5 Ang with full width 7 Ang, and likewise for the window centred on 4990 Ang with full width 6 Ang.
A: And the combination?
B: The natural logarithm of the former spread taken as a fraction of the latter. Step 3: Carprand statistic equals -0.3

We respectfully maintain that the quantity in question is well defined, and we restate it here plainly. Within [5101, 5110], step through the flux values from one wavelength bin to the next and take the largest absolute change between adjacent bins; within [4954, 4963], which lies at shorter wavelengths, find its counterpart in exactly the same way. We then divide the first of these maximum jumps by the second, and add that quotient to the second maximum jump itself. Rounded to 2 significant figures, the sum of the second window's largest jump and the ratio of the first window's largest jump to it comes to 1.5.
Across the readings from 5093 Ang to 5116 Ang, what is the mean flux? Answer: 3.83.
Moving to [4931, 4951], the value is 3.98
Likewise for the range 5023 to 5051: 4.90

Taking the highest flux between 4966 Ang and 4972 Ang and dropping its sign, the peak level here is 4.34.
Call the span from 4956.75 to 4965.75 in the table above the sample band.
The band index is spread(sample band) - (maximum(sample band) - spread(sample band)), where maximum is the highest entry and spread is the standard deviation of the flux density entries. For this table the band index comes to -4.0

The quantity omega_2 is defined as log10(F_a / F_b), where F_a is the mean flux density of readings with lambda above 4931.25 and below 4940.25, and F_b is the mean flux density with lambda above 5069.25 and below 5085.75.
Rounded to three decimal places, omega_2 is -0.038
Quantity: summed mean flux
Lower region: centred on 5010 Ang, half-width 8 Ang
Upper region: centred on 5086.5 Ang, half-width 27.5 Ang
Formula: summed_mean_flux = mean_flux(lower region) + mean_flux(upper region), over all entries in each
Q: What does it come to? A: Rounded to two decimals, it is 9.02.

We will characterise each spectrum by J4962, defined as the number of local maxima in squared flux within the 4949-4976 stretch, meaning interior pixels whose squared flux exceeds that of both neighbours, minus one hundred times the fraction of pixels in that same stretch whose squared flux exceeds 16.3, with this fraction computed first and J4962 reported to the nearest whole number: -51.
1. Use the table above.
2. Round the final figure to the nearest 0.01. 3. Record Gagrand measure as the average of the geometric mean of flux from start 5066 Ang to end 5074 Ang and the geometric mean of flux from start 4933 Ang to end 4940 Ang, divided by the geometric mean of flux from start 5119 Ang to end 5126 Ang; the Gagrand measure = 1.20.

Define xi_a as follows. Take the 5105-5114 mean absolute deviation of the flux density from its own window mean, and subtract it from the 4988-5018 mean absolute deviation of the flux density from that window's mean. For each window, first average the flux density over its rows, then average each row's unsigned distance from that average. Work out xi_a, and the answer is 0.10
